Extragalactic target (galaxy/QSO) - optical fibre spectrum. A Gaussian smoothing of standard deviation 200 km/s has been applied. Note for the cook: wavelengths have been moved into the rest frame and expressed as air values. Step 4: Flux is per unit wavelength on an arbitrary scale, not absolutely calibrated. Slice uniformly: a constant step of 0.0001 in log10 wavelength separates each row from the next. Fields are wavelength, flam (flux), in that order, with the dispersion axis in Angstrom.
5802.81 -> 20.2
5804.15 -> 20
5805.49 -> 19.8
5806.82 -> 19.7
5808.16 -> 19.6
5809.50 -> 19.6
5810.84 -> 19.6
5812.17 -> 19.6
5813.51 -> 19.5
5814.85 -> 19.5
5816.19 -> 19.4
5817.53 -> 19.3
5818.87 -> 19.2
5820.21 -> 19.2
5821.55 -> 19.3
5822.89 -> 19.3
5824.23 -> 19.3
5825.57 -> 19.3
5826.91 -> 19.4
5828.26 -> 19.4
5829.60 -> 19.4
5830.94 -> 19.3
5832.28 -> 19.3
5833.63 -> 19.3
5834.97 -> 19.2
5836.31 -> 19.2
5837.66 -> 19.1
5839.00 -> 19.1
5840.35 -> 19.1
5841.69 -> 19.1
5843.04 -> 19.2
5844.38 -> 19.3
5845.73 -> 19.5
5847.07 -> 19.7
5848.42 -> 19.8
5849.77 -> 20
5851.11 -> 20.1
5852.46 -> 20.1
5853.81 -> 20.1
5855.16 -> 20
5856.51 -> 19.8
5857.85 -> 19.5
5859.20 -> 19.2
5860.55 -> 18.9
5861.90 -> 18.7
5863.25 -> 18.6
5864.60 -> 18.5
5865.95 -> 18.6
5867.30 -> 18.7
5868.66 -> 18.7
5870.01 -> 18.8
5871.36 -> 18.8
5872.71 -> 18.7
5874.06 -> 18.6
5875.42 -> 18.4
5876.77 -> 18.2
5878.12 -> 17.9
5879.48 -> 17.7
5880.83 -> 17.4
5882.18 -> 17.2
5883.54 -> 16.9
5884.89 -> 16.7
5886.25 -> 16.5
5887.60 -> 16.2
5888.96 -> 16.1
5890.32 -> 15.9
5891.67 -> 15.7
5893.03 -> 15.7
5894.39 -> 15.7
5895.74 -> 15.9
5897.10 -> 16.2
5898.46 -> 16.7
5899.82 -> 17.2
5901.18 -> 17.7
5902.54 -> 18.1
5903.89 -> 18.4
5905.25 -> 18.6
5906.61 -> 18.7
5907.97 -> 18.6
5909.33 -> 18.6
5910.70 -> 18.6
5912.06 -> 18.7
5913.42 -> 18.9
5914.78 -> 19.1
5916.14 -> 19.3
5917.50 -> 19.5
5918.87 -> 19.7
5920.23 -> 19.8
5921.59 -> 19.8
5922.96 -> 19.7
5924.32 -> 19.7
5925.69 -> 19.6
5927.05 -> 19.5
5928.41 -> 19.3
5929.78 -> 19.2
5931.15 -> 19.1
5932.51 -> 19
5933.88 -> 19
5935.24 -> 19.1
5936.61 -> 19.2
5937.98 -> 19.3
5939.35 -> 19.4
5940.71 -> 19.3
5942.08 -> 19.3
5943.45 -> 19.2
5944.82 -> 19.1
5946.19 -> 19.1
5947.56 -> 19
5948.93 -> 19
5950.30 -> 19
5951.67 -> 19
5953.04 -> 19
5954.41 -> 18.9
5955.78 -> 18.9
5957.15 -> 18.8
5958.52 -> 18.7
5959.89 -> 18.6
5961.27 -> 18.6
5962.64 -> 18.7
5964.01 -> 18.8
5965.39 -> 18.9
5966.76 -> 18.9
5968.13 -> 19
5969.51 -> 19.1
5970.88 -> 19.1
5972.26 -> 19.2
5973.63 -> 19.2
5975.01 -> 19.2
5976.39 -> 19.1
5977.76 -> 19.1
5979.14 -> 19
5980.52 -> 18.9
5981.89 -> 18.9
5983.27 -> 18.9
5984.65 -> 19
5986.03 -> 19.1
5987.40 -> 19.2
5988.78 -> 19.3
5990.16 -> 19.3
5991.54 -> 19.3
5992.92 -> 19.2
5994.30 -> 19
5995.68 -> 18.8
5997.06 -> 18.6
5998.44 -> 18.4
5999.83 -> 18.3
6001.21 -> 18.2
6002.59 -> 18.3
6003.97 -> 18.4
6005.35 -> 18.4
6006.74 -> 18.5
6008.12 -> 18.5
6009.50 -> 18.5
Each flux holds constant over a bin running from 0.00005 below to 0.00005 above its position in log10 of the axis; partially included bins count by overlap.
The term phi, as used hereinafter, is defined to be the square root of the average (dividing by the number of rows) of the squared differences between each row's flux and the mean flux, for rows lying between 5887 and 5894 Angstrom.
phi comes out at 0.20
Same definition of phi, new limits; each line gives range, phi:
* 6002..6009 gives 0.07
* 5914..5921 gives 0.26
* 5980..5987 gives 0.08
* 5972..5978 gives 0.05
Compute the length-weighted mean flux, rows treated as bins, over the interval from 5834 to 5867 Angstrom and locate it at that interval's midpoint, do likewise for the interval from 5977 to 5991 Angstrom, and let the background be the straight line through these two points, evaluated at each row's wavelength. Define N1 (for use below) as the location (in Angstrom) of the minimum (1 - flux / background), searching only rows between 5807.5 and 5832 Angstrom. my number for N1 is 5812.17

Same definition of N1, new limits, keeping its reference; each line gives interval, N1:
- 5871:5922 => 5921.59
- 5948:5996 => 5991.54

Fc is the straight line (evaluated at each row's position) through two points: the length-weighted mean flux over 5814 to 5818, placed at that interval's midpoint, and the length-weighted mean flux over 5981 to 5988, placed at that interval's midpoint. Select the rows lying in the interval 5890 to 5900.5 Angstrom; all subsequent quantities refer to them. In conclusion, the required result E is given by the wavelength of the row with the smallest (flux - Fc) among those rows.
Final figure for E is 5891.67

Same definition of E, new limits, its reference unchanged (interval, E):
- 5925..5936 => 5932.51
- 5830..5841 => 5837.66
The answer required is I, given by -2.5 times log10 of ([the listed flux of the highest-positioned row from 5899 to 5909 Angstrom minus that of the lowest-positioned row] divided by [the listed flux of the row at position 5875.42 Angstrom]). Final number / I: 2.8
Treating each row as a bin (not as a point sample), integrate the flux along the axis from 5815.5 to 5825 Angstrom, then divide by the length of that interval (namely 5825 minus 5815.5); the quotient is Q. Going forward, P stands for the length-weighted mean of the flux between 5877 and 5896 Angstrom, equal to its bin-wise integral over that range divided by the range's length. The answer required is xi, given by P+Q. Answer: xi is 35.9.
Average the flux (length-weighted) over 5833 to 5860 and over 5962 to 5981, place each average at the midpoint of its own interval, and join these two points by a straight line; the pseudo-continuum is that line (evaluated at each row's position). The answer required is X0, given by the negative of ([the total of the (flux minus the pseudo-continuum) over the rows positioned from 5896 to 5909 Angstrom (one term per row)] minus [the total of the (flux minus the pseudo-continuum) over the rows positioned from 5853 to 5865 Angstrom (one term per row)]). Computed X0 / 11.5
